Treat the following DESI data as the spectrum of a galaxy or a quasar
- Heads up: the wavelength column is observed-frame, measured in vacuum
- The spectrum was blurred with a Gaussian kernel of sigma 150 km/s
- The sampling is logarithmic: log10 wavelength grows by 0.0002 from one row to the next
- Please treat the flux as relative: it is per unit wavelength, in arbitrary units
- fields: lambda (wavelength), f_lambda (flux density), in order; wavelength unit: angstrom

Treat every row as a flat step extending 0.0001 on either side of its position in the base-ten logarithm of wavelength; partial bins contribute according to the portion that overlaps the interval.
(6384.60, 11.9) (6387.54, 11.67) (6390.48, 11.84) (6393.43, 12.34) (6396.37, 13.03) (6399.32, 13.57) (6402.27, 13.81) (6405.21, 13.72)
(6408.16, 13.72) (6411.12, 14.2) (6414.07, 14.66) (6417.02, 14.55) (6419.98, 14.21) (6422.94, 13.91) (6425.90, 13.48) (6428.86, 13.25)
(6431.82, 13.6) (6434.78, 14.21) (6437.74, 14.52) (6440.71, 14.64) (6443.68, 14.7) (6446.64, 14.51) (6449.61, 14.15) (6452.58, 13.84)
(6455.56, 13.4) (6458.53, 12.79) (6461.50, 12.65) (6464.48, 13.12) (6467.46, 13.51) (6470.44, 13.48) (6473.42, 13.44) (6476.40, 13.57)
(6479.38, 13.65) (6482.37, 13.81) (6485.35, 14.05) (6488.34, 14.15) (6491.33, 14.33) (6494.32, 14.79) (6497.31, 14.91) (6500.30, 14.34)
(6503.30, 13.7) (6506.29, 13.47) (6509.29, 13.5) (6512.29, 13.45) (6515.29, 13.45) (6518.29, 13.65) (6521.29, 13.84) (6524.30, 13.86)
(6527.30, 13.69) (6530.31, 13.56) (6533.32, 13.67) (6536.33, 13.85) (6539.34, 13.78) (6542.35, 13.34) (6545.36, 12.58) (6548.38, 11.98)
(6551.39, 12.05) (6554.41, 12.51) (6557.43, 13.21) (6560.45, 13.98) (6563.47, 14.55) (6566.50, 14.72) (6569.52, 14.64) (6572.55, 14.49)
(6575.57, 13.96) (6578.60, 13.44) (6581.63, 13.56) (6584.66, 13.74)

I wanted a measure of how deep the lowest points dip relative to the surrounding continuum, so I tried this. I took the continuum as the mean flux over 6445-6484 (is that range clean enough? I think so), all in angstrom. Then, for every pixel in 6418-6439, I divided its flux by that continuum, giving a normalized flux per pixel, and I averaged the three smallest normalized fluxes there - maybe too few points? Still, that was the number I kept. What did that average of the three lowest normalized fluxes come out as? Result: 0.993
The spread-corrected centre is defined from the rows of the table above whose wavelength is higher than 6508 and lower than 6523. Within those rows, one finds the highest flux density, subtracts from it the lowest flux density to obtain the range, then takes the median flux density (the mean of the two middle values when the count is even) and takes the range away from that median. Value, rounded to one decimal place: 13.1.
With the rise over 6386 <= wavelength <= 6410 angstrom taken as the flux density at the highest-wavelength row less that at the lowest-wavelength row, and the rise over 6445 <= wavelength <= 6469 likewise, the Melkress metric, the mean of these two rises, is 0.5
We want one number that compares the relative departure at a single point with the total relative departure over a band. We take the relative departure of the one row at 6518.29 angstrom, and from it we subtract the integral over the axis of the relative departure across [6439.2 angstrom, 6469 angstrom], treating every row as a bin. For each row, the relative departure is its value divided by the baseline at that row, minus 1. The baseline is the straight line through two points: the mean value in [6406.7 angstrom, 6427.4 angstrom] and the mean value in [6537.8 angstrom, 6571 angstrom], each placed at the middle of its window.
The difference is 0.4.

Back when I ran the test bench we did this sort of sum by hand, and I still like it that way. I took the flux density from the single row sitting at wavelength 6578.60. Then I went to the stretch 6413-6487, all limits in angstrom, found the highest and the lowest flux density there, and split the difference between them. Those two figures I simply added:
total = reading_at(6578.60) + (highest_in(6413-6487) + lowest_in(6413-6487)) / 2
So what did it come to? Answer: 27.1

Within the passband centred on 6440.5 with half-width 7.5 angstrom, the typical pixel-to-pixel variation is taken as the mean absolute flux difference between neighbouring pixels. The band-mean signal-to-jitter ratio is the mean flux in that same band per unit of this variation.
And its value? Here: 85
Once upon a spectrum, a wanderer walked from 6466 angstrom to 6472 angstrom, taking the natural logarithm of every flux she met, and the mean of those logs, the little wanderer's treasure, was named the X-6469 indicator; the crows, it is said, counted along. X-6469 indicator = 2.602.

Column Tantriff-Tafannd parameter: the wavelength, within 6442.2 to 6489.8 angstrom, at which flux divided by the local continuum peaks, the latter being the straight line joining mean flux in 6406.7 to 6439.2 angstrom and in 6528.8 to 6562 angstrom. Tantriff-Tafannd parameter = 6443.68 angstrom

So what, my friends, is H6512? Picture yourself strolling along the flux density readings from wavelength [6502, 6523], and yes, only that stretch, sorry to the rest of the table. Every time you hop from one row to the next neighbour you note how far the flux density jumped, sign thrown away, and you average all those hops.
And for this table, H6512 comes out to 0.12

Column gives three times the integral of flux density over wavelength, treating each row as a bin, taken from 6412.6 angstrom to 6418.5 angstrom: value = 259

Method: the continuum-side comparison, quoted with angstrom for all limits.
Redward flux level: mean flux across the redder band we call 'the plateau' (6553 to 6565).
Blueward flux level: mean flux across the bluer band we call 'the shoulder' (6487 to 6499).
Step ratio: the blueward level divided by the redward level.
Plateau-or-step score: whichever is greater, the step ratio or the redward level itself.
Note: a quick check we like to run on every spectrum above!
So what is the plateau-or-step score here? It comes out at 13.6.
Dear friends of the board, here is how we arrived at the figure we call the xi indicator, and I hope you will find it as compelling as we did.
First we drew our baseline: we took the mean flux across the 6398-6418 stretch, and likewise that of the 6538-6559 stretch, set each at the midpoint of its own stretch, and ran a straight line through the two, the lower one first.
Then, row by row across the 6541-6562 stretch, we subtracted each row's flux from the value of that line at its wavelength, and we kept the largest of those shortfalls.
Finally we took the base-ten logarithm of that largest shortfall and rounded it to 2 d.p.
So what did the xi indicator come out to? -0.10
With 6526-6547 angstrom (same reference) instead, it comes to -0.65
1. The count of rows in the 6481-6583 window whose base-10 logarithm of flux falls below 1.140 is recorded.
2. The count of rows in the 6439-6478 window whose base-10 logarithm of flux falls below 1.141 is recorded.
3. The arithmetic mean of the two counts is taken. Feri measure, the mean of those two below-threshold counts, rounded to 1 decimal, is 13.0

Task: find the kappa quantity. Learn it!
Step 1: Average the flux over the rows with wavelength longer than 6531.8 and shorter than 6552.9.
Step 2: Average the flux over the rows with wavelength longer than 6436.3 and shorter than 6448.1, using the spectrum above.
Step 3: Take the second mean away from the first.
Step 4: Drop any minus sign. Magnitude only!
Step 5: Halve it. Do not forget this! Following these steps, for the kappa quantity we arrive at 0.778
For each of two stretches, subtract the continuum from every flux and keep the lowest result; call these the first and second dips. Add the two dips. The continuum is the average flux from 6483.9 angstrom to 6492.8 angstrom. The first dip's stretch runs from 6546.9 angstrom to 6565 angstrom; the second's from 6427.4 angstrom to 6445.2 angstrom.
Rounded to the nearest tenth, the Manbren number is -3.1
